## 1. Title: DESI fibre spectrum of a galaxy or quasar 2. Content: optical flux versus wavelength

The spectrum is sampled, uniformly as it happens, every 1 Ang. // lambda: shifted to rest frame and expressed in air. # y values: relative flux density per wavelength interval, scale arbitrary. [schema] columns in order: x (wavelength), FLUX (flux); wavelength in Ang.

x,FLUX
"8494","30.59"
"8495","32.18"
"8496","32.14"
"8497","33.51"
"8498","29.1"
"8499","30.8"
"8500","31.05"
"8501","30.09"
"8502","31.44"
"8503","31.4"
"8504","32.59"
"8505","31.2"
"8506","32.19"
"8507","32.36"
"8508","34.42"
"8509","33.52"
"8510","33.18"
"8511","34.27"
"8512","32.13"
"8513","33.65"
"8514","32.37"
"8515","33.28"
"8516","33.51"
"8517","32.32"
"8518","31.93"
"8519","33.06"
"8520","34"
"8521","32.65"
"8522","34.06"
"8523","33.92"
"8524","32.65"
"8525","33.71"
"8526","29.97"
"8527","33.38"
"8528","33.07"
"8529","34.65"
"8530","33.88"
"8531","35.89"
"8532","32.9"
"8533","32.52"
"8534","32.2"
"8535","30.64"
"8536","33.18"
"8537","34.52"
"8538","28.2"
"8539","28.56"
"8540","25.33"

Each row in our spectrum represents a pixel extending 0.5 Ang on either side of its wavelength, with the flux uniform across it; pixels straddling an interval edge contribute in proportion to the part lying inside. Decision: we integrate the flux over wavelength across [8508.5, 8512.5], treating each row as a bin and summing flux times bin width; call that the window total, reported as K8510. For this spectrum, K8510 133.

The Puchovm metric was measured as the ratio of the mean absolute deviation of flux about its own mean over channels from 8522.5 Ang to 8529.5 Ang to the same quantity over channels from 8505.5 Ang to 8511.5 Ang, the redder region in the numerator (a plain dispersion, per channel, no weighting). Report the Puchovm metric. 1.3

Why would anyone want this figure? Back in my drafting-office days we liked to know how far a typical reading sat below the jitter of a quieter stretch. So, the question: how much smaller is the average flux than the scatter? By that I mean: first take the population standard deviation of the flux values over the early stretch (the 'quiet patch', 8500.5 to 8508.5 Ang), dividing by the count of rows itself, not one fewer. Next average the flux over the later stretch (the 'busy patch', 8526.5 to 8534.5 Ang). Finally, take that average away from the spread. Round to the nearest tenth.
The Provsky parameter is -32.4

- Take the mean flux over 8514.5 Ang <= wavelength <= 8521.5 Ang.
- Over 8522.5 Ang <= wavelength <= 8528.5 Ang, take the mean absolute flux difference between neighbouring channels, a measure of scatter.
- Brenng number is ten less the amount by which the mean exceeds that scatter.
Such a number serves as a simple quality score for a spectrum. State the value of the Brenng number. -21.0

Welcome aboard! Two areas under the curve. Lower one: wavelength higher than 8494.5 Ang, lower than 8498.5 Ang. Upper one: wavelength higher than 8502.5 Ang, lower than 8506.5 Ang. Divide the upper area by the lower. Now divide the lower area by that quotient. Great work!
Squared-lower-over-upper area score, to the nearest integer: 126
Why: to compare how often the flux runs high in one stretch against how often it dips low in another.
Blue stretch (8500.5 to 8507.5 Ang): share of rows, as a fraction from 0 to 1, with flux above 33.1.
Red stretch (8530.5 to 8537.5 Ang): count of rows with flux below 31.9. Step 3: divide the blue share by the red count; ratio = 0.0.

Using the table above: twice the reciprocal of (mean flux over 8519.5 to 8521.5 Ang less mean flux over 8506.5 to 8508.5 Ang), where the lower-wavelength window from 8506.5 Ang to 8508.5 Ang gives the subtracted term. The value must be -31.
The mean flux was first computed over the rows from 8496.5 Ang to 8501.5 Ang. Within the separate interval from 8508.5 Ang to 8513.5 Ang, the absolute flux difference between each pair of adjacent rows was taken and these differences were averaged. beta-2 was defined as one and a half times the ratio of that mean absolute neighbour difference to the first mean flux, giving 0.062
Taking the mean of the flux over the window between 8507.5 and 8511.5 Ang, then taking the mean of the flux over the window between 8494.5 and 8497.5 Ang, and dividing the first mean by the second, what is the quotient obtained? 1.038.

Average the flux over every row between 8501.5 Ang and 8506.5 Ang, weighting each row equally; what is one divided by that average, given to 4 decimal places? 0.0315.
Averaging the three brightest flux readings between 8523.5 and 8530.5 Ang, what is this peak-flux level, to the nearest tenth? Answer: 34.1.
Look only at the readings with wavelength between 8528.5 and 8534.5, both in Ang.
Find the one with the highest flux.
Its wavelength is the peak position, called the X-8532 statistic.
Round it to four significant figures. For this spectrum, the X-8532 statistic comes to 8531 Ang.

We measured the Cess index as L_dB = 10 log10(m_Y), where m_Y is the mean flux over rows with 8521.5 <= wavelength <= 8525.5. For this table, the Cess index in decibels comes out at 15.26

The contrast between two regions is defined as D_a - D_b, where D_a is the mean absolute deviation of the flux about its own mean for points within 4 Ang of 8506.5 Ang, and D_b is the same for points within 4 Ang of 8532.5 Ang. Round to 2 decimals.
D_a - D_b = -0.36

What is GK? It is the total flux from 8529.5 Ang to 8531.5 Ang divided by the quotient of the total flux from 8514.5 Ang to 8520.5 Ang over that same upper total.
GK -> 25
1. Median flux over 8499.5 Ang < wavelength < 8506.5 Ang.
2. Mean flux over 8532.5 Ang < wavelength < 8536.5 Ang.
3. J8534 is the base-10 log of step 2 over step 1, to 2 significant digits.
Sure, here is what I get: 0.010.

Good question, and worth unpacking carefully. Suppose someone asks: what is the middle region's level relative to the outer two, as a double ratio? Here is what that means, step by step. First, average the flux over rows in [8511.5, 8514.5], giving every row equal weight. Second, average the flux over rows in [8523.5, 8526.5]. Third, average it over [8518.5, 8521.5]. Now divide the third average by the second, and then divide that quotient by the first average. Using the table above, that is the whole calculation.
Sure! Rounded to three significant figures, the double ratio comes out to 0.0316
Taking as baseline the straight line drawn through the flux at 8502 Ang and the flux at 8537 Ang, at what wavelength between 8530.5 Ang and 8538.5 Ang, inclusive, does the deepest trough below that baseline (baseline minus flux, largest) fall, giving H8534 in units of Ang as 8538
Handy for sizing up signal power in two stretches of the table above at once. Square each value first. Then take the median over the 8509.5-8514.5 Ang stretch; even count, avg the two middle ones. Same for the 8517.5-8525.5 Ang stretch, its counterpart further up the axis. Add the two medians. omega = 2216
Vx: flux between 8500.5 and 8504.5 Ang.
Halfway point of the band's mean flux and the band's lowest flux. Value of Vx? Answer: 30.7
